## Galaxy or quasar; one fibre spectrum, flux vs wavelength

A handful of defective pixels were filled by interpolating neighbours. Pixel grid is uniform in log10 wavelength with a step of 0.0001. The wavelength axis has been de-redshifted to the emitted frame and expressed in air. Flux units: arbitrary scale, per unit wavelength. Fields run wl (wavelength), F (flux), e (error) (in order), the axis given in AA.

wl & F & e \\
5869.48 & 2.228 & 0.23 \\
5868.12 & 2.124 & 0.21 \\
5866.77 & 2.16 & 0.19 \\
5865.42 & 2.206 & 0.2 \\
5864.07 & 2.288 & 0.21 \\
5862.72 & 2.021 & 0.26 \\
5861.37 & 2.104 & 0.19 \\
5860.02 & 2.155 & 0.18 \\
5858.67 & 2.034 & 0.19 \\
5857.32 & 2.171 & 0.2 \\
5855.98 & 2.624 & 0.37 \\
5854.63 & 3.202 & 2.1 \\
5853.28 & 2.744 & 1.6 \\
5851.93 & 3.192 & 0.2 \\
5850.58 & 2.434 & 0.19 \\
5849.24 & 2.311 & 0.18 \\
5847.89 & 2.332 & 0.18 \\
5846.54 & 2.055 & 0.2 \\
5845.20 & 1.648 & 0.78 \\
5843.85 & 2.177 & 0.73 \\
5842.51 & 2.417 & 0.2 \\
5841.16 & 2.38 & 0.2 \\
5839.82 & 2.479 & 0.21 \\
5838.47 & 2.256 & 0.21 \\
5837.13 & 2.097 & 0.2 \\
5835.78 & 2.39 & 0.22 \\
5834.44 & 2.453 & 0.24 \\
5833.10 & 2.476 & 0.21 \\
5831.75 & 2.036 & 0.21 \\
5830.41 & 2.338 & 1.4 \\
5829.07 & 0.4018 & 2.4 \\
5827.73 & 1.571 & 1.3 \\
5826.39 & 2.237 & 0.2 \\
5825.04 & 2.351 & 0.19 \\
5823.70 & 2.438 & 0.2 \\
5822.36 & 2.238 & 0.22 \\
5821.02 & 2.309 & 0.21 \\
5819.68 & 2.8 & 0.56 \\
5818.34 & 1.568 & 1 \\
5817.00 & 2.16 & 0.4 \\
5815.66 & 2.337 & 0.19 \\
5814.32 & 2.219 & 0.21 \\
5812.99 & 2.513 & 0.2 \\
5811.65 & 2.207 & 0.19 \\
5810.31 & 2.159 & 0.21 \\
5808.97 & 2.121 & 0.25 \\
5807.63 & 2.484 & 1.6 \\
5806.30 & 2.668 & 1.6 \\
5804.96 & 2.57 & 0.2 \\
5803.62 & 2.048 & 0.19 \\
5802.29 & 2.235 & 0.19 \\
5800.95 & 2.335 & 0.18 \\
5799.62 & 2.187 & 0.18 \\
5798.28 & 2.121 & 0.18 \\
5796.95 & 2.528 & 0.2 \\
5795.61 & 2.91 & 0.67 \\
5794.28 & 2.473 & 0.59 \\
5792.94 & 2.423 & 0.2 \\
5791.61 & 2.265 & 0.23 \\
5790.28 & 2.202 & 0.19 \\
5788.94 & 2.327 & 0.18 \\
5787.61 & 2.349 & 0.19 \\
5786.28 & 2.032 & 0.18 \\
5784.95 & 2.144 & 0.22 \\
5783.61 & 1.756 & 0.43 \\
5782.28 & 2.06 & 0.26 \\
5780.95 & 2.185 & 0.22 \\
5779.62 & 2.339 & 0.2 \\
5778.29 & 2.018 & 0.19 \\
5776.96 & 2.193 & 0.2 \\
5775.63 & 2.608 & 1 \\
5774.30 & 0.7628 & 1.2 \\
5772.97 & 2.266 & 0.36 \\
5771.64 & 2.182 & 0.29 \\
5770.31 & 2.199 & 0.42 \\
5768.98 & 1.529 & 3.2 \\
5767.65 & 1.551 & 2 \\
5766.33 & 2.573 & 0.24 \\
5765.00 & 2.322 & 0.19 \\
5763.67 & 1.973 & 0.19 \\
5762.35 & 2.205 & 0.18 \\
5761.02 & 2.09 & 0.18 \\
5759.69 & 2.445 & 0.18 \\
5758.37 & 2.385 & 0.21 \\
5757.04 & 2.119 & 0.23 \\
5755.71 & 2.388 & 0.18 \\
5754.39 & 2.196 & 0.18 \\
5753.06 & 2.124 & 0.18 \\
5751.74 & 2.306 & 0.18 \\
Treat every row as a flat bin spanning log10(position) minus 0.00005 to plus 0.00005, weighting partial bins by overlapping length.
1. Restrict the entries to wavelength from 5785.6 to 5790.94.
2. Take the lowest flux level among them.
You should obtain 2.032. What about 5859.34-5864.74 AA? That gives 2.021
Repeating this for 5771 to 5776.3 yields 0.7628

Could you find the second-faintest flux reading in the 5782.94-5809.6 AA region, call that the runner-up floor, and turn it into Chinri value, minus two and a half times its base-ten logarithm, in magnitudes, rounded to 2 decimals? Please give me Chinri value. -0.77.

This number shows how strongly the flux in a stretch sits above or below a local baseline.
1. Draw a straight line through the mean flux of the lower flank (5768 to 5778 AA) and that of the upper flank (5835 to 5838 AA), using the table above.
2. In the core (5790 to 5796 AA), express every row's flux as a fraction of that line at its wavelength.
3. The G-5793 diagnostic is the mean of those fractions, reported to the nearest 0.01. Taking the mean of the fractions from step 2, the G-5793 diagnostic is 1.20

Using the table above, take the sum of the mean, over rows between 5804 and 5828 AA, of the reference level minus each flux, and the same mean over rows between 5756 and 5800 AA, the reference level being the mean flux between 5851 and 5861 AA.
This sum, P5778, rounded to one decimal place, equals 0.7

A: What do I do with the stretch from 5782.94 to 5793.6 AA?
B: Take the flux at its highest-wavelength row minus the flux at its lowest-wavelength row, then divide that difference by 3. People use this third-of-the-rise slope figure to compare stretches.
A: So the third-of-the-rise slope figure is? 0.22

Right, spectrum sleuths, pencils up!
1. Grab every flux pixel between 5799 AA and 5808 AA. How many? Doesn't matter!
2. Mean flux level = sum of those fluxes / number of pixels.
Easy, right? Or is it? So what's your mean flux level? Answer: 2.4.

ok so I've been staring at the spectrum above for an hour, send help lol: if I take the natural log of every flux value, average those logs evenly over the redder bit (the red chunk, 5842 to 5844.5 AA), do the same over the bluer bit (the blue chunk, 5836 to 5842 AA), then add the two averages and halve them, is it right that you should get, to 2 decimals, 0.83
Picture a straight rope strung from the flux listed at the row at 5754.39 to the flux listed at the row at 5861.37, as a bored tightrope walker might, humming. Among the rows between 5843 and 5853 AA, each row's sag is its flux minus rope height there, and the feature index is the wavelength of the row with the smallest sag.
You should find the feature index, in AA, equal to 5845.20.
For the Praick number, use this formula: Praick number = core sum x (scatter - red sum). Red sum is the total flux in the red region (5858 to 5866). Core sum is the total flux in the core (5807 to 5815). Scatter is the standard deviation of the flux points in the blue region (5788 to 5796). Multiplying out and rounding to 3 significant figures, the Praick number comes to -172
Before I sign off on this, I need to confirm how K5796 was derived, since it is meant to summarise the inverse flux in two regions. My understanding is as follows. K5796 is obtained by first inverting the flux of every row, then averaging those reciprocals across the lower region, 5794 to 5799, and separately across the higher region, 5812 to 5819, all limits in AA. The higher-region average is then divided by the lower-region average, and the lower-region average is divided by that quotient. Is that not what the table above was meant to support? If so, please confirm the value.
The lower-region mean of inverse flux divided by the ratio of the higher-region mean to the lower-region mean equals 0.34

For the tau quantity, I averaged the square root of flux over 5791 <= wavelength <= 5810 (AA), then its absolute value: 1.54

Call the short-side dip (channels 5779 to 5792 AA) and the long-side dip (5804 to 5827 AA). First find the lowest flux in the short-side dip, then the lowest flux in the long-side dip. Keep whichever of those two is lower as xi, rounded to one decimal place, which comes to 1.6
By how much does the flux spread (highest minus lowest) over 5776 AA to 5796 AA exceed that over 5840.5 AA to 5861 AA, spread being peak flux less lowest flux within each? -0.4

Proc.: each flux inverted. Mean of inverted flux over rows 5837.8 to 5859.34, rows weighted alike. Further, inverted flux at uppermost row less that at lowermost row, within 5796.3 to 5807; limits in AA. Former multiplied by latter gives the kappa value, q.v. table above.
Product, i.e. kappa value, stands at -0.01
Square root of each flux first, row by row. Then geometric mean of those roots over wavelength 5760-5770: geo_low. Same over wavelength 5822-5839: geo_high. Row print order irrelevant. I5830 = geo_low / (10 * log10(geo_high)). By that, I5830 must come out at 0.98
